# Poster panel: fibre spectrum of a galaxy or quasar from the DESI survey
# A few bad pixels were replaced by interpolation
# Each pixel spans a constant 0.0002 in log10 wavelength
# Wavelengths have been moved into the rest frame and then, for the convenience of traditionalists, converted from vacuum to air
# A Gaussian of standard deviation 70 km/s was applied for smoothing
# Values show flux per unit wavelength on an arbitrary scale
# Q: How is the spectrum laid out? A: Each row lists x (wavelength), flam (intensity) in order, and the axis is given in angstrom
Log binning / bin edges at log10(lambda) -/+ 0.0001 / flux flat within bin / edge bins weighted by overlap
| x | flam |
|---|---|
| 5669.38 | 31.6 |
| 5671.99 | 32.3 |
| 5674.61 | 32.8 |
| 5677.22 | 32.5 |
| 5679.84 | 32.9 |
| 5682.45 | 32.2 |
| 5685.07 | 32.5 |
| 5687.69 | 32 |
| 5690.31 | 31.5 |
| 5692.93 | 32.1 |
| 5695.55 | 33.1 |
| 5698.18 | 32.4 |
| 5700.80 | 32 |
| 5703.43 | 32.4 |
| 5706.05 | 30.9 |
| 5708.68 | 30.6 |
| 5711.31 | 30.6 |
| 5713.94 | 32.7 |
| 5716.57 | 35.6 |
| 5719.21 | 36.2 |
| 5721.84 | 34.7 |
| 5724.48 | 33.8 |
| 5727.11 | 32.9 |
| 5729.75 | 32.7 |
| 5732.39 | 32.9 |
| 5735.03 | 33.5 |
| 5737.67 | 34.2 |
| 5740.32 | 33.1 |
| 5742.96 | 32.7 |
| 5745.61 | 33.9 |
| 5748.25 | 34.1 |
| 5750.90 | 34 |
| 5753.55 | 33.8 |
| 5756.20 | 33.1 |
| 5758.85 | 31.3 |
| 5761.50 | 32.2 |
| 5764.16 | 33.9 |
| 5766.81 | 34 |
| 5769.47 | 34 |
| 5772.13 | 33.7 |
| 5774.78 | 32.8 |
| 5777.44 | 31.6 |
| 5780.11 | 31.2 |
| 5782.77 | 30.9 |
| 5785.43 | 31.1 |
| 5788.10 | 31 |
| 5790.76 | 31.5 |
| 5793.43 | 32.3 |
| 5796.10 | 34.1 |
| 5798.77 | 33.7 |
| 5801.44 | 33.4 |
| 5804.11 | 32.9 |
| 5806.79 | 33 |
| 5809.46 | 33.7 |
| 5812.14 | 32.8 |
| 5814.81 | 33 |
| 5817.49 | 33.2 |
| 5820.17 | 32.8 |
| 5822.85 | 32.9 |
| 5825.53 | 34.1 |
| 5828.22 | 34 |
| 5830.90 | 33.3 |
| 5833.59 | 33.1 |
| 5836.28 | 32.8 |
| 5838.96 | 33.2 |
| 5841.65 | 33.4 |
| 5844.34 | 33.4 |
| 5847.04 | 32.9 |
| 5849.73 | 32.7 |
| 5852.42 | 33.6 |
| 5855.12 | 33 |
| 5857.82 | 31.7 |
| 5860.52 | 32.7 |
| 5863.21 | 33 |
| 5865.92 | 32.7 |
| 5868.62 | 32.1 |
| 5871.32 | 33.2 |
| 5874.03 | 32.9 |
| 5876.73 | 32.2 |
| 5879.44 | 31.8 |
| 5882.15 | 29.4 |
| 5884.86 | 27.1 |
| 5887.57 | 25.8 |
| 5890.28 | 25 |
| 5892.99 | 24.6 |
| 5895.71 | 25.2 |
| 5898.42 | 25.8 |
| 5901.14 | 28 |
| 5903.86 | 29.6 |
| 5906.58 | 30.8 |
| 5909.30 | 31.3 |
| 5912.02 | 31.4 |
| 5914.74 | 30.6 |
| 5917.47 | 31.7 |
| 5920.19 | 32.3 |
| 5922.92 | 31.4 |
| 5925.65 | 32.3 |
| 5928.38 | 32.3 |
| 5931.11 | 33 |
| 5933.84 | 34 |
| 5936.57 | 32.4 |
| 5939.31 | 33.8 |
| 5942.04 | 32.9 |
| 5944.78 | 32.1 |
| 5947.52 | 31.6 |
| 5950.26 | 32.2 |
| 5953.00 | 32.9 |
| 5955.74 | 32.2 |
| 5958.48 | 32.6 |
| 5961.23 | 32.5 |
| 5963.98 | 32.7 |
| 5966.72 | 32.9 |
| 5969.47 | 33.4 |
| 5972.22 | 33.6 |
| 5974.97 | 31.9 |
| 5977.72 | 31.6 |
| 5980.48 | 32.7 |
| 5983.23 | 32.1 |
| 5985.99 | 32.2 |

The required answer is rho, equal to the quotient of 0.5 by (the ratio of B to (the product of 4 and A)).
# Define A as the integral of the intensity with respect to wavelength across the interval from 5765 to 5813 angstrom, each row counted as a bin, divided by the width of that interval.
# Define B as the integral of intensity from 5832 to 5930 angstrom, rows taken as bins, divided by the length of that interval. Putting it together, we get 2.11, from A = 32.7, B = 31.0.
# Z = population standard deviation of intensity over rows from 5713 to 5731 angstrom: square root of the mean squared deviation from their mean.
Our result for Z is 1.3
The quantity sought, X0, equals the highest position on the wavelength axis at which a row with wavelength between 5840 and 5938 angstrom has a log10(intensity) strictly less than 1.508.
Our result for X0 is 5922.92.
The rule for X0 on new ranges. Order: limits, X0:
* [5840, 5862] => 5857.82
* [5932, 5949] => 5947.52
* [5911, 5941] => 5922.92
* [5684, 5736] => 5711.31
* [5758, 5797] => 5790.76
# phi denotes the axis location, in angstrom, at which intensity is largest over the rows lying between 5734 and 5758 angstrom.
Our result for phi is 5737.67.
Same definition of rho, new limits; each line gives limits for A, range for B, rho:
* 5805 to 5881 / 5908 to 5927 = 2.09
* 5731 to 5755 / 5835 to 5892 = 2.12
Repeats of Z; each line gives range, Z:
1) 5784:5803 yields 1.2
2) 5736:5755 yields 0.5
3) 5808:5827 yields 0.5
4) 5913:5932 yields 0.7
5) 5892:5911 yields 2.5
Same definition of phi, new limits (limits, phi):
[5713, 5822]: 5719.21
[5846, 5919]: 5852.42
